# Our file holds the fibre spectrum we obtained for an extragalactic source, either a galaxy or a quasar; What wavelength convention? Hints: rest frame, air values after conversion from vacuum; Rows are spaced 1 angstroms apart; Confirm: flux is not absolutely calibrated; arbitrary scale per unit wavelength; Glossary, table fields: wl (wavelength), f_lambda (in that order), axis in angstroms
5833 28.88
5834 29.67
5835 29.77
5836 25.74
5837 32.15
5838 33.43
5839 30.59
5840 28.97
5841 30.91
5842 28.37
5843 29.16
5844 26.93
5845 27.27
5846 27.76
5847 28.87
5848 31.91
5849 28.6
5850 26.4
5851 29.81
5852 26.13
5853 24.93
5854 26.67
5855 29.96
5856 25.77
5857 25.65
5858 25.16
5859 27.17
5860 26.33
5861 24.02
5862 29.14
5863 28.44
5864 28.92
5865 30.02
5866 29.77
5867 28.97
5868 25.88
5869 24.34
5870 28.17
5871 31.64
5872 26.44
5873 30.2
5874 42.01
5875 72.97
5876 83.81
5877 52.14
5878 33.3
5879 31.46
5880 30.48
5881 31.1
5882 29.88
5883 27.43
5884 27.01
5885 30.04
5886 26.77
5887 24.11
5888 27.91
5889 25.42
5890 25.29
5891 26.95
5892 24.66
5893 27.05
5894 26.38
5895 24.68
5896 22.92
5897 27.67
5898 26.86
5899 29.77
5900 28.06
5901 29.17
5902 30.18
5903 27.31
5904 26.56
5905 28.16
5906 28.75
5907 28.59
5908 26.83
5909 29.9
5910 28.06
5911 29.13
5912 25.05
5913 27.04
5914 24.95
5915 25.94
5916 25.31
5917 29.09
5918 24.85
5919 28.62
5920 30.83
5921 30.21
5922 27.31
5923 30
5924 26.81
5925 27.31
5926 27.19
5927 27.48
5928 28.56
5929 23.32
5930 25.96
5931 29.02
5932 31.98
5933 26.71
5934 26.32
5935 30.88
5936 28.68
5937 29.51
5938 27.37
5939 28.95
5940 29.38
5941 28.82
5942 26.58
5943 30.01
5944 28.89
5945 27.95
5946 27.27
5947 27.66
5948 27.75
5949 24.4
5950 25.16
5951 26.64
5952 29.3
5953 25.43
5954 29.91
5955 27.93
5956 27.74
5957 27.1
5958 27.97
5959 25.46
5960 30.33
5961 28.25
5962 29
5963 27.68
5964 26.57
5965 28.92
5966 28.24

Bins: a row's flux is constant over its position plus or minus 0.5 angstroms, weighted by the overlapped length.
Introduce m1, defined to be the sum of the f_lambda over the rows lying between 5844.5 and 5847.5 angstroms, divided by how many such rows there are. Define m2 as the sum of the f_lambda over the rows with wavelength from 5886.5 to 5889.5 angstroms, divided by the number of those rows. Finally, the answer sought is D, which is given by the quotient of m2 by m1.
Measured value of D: 0.92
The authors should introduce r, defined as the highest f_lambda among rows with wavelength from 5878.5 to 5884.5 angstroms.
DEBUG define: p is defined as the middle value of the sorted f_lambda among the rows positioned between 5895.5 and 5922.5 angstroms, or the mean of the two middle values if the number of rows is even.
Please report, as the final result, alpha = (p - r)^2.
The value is 12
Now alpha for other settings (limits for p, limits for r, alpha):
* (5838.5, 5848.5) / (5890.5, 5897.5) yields 2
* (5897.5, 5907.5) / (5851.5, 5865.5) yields 3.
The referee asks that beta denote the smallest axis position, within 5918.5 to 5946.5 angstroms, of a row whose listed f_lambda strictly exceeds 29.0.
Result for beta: 5920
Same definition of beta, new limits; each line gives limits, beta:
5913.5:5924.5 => 5917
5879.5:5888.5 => 5880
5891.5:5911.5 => 5899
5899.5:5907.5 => 5901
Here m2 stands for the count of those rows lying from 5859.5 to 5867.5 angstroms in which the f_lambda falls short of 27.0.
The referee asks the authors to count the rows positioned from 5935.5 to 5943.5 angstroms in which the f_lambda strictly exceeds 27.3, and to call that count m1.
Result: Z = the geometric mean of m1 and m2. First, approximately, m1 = 7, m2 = 2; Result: 4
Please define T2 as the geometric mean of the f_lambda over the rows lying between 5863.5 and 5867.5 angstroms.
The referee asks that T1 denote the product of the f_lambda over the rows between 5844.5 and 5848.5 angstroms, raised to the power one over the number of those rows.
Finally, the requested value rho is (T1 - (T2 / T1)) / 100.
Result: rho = 0.279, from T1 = 28.9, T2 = 29.4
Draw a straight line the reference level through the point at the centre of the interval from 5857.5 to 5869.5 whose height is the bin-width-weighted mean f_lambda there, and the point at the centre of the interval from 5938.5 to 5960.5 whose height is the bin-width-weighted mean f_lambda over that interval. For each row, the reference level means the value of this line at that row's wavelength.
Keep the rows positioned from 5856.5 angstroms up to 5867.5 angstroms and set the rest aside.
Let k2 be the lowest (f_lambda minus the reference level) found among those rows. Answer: -3.3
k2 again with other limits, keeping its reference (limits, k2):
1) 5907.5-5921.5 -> -2.8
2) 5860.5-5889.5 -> -3.3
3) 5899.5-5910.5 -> -1.0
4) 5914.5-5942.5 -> -4.3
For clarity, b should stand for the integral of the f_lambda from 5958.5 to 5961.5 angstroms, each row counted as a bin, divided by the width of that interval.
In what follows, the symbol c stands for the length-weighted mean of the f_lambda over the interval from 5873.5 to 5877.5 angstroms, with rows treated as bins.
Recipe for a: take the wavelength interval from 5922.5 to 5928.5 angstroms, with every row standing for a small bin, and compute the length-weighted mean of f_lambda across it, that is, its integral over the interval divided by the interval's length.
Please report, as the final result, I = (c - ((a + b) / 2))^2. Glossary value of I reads 1210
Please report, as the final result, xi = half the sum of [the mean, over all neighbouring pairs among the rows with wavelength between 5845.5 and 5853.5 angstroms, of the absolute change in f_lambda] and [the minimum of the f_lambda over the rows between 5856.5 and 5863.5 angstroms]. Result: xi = 13.3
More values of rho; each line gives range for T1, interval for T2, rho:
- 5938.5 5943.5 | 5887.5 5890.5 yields 0.278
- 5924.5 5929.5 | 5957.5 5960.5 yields 0.257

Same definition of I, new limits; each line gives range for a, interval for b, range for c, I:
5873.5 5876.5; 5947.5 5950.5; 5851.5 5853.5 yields 420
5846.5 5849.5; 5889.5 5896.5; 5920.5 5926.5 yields 0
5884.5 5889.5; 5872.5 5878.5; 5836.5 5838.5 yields 47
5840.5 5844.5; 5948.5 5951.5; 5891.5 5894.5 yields 1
